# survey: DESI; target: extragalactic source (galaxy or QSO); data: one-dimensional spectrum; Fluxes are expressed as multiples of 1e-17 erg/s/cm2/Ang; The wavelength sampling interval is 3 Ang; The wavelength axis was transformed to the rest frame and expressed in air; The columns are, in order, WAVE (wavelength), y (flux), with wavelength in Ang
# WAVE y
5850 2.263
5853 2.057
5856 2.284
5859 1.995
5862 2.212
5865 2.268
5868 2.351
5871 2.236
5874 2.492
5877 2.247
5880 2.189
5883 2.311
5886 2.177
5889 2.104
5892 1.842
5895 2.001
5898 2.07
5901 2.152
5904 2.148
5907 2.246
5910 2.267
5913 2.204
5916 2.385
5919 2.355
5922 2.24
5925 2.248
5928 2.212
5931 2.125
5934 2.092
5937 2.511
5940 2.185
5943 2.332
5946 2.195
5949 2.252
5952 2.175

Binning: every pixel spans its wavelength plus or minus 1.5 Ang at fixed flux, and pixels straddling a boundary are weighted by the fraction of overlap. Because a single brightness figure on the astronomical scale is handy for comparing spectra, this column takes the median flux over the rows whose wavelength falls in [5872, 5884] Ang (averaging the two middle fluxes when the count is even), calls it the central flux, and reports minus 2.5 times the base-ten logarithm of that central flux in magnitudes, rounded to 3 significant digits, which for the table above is -0.894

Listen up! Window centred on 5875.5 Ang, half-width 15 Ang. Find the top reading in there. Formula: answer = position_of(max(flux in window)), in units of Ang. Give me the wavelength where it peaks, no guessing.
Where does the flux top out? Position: 5874 Ang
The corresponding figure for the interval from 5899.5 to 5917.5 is 5916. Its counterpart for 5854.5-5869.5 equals 5868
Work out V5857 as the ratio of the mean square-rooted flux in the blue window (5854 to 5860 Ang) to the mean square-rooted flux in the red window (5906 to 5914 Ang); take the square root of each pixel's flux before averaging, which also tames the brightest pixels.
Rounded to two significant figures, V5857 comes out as 0.98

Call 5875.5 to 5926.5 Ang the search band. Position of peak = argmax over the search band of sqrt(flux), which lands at 5916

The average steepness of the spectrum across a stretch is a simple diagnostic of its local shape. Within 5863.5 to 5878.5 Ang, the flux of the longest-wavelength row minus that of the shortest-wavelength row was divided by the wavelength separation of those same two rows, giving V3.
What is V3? -0.002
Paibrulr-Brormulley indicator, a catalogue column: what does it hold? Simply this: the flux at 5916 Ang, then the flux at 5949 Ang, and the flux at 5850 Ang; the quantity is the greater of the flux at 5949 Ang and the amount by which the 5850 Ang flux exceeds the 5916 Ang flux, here 2.25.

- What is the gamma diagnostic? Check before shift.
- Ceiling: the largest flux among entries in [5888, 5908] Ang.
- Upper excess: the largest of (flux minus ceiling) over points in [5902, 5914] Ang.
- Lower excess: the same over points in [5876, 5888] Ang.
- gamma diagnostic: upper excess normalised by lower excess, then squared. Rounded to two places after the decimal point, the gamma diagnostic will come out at 0.10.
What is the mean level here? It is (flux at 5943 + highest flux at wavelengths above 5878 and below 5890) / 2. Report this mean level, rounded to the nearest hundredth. 2.32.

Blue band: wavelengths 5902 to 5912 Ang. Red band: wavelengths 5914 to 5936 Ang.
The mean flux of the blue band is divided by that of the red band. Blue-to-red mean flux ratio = 0.99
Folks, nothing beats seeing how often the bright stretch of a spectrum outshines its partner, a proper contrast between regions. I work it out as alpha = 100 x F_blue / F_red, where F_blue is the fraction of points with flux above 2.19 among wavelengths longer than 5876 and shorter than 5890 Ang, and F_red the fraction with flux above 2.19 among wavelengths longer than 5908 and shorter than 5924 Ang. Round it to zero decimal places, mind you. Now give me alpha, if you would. 40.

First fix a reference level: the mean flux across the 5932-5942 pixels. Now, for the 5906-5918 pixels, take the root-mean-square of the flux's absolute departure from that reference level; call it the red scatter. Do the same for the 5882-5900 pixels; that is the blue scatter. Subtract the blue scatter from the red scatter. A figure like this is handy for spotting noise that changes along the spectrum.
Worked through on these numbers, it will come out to -0.16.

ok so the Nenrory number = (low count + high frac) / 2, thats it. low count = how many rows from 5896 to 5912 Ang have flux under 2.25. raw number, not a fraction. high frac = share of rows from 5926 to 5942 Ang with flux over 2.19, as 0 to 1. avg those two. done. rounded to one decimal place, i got 2.2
